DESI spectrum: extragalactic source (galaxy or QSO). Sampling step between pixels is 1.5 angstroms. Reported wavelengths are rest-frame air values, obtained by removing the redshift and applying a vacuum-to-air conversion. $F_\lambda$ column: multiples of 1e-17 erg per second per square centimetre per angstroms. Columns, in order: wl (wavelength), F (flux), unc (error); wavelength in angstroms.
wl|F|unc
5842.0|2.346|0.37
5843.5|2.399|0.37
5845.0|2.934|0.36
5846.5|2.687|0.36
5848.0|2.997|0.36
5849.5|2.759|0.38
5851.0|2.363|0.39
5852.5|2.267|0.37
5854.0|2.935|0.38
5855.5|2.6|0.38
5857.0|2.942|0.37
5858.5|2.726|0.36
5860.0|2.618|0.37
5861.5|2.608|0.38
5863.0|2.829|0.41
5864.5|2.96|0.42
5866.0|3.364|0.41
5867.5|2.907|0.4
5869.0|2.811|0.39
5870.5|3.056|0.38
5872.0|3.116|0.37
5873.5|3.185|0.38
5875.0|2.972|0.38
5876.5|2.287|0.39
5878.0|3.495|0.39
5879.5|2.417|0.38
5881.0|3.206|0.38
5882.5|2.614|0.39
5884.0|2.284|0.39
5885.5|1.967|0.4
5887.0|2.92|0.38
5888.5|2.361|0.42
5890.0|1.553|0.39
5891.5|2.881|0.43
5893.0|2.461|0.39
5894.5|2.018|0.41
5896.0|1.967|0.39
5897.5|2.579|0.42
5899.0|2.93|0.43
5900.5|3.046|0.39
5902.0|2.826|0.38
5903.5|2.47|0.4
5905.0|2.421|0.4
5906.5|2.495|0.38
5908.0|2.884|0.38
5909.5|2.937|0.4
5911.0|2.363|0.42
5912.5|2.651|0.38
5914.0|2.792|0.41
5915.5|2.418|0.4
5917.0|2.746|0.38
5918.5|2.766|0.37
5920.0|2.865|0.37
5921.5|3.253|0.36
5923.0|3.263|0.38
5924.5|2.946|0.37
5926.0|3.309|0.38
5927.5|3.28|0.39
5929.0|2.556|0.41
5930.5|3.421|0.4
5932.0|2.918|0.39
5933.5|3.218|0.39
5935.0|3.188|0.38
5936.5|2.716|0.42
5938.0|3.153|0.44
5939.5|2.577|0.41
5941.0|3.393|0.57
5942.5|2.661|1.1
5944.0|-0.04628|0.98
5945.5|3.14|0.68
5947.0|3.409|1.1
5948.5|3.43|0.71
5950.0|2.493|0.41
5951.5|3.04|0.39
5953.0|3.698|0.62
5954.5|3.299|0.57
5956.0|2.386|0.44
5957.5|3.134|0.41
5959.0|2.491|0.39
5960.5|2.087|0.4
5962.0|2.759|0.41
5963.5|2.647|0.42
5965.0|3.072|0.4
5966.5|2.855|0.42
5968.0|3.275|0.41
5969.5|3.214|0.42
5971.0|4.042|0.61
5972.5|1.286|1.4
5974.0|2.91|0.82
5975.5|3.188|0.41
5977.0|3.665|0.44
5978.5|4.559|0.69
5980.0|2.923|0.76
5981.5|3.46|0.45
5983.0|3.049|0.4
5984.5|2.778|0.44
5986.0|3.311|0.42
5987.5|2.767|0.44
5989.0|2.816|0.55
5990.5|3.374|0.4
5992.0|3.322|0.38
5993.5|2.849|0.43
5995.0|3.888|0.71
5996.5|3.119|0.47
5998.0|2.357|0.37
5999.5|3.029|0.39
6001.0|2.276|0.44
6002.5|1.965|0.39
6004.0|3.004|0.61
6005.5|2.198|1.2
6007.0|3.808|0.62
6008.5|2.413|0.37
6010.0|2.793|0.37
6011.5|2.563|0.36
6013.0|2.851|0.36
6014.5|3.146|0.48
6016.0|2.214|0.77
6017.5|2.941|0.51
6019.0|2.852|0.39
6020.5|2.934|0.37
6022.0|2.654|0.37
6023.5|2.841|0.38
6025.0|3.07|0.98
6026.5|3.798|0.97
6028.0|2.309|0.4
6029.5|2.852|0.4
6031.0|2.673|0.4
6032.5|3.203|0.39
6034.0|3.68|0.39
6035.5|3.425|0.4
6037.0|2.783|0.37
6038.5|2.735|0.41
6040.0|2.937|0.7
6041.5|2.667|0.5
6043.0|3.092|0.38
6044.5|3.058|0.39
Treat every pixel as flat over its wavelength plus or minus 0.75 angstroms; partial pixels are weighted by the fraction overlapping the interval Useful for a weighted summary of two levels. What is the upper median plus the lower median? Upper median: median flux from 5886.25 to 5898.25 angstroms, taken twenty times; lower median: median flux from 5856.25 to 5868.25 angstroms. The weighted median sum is 51.1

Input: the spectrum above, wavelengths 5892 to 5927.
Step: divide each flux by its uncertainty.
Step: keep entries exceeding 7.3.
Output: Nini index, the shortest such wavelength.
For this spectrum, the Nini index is 5900.5 angstroms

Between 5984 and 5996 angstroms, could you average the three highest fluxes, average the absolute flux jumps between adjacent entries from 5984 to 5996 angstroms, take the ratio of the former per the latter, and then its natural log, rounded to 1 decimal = 2.0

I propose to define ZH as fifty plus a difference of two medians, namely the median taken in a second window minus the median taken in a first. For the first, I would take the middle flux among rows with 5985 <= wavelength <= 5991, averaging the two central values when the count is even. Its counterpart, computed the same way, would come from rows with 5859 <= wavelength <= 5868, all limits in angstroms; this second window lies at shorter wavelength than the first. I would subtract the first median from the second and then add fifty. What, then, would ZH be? 49.8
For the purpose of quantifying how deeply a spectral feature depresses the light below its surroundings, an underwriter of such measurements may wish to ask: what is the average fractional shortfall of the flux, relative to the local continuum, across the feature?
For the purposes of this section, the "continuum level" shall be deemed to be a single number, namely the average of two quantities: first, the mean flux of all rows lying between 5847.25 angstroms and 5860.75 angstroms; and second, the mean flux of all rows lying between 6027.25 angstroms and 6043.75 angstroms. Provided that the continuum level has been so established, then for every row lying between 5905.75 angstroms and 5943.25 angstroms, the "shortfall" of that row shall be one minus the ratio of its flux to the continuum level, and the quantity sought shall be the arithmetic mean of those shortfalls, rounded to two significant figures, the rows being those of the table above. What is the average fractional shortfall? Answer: -0.034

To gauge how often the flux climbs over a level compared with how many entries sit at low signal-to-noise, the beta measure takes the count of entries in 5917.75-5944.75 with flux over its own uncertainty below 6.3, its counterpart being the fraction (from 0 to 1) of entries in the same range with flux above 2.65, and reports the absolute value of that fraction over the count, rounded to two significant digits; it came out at 0.17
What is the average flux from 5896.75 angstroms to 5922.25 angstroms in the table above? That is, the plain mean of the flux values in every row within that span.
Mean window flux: 2.73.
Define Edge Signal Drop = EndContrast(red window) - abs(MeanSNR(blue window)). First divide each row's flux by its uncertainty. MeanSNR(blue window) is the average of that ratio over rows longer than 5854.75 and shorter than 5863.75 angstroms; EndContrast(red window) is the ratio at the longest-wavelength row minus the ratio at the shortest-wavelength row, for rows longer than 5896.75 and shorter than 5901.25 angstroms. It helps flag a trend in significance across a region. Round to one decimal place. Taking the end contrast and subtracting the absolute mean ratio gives -5.5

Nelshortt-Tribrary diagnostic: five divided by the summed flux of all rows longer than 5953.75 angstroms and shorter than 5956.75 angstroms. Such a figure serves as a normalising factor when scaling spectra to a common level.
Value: 0.88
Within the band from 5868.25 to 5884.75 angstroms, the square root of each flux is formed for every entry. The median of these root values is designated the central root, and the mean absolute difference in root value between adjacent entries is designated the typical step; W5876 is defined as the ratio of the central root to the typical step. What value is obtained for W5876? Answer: 11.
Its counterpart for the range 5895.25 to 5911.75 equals 19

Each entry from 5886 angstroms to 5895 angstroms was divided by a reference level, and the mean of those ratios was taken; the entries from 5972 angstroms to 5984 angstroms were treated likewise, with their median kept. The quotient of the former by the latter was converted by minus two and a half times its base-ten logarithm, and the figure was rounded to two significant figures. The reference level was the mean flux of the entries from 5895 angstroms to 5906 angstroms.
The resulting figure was 0.30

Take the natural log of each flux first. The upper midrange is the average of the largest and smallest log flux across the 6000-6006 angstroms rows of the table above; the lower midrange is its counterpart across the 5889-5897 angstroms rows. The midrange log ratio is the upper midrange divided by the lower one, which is 1.18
